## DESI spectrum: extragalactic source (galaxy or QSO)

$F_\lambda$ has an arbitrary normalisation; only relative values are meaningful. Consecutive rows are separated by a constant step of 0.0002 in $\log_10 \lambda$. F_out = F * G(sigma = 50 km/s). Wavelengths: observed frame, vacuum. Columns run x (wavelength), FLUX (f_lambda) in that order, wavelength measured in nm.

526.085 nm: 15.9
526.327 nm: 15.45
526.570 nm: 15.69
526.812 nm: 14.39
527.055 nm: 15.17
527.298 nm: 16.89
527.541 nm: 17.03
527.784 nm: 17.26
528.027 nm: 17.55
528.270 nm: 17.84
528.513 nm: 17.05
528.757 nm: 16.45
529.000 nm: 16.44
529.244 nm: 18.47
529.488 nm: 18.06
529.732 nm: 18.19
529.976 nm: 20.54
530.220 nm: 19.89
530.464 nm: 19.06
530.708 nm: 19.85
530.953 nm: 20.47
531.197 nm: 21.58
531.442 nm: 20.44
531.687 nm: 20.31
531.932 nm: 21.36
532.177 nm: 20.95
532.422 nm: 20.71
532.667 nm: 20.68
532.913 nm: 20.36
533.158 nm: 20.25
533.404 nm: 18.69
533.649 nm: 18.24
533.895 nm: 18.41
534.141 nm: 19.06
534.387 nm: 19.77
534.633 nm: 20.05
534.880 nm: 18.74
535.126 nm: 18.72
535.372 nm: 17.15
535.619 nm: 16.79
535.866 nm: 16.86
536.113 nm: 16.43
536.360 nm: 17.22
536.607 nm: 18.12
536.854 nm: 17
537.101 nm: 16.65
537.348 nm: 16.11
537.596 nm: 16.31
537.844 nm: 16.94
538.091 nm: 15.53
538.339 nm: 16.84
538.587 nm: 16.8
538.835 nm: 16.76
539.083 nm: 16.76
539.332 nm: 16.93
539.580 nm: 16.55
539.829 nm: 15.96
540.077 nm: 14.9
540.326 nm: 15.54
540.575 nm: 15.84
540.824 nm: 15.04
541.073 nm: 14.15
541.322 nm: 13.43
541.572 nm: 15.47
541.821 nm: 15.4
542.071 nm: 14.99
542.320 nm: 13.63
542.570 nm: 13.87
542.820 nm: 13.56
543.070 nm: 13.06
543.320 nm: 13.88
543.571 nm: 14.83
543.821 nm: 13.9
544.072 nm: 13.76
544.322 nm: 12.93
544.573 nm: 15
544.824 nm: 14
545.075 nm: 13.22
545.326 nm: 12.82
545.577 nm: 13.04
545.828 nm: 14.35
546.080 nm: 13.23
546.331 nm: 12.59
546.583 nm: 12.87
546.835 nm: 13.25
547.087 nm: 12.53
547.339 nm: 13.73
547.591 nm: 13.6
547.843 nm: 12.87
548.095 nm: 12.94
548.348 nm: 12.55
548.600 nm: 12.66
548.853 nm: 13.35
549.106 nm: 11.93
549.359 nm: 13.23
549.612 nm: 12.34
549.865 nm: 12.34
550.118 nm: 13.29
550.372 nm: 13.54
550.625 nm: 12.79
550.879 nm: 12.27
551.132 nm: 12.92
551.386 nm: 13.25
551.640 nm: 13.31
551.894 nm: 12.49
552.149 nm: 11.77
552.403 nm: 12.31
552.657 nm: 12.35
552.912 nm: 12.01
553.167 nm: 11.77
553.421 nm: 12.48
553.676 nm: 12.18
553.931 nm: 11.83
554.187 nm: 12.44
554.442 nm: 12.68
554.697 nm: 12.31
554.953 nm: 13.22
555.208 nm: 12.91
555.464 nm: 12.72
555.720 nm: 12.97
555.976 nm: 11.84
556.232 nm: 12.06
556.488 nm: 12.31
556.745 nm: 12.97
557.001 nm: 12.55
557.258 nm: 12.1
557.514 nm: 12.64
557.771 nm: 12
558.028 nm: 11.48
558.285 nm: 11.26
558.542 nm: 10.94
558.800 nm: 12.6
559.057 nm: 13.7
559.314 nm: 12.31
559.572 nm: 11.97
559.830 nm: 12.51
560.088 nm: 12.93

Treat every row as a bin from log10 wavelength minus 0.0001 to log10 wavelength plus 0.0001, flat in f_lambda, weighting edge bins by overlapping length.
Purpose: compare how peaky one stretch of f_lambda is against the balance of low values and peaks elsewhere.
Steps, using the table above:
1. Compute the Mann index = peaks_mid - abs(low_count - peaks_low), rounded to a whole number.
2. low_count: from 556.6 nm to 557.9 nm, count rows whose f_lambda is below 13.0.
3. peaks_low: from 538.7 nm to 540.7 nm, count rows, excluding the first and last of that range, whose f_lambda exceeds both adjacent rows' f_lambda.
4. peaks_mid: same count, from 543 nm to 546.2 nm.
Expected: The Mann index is -1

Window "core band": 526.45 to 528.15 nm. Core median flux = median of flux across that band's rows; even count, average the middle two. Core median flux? 17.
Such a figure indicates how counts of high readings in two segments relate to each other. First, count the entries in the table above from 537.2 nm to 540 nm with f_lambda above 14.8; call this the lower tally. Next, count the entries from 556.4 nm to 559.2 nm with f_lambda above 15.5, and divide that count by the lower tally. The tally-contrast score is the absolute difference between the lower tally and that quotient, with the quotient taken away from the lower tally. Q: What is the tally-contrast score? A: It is 11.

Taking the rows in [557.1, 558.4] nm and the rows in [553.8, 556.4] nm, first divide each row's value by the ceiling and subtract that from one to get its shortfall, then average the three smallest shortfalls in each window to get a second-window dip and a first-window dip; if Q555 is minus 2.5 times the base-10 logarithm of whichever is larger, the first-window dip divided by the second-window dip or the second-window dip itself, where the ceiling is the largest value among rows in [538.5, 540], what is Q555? 0.2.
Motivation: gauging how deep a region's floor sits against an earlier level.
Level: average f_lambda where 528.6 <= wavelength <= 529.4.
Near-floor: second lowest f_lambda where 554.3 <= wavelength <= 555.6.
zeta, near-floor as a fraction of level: 0.74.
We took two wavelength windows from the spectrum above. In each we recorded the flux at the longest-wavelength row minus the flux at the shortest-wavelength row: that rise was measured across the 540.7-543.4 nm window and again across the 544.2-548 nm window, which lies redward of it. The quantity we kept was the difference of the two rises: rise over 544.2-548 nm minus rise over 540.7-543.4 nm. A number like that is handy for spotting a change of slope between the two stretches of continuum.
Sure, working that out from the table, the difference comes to 1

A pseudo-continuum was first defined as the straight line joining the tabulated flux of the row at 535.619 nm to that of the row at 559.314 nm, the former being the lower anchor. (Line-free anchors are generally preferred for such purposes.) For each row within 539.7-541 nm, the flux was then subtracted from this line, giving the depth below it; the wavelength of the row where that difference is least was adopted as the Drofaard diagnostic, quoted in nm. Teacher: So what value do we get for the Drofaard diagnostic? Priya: 540.575 nm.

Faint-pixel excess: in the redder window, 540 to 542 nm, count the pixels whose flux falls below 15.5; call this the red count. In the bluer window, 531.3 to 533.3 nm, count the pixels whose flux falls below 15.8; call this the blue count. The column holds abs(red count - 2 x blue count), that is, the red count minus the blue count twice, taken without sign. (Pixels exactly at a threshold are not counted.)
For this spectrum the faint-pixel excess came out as 6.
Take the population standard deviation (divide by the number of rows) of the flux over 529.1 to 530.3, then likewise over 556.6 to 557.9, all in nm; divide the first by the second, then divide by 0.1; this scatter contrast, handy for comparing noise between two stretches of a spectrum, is 28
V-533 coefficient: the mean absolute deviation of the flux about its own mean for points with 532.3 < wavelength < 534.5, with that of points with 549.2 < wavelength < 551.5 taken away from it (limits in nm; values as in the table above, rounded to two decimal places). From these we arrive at 0.47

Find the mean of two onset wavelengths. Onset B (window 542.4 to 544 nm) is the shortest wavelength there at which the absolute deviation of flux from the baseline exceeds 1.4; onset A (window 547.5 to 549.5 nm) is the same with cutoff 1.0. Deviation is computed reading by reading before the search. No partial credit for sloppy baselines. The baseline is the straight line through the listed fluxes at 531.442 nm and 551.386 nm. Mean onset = 545.08 nm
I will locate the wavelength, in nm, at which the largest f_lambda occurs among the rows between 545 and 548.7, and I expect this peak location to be 545.828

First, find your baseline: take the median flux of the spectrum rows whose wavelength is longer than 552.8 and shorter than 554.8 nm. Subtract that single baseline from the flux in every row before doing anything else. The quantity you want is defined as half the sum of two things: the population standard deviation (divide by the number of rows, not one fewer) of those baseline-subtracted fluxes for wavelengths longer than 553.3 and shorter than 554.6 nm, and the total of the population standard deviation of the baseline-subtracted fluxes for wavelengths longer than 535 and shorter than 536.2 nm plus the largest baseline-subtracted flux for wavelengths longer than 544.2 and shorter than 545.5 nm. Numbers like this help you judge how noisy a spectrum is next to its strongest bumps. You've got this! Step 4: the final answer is 1.92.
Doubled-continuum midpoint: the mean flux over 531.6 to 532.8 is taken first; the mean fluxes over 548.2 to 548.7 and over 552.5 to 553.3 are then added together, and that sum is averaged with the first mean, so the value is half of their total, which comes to 22.7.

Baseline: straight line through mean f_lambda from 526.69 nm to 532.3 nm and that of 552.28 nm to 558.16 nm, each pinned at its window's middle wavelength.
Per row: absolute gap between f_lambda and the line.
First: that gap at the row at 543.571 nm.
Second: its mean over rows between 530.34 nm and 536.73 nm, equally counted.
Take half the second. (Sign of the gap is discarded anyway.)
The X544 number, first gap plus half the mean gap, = 1.19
